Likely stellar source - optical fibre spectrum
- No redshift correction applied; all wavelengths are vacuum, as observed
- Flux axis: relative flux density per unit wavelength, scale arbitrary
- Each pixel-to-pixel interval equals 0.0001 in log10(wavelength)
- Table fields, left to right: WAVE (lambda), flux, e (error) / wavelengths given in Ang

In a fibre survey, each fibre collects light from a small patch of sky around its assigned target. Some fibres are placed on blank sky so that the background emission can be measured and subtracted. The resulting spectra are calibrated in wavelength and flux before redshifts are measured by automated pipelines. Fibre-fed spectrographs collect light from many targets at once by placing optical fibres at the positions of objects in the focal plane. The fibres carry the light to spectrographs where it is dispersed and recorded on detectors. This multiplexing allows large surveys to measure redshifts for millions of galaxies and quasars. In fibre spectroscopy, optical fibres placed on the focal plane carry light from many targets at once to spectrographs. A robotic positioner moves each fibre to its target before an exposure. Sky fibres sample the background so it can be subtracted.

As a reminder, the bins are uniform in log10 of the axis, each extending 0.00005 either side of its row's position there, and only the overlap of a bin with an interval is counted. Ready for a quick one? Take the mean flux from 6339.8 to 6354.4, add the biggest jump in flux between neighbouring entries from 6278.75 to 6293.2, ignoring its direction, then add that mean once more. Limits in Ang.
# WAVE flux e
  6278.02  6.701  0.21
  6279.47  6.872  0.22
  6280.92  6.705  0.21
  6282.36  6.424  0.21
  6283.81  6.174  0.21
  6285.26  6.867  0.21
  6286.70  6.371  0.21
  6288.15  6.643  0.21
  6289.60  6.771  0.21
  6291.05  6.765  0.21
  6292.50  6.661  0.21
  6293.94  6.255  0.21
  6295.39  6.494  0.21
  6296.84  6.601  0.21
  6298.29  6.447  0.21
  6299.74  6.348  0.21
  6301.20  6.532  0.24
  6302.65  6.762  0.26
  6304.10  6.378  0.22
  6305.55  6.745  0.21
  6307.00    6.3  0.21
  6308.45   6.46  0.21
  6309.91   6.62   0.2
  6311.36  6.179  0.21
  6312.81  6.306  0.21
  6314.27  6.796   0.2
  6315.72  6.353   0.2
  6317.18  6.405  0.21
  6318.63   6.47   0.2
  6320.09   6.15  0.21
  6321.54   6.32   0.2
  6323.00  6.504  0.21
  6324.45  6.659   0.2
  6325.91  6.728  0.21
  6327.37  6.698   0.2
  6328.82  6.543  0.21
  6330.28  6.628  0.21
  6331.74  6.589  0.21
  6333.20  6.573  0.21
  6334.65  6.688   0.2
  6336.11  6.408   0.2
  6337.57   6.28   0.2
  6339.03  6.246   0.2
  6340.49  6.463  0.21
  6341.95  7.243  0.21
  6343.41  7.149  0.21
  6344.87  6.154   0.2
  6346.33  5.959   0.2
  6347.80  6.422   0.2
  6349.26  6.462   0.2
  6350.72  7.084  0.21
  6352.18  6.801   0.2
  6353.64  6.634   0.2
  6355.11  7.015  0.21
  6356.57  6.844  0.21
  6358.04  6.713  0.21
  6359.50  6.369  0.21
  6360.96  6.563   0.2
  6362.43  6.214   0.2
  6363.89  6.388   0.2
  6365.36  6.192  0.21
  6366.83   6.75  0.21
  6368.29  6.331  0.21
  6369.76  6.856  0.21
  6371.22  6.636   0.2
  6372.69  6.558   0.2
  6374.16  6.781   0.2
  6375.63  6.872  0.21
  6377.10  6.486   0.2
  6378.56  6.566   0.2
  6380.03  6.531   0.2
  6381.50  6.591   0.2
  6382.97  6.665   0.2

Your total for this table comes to 14.0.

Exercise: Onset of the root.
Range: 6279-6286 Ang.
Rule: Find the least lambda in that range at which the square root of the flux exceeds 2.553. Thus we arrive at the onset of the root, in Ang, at 6279.47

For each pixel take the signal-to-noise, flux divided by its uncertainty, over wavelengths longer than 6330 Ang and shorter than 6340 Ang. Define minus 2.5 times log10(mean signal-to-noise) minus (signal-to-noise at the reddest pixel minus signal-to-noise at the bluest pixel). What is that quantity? -3.4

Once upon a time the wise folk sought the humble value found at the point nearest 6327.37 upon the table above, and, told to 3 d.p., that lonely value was 6.698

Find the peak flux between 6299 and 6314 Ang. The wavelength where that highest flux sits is 6302.65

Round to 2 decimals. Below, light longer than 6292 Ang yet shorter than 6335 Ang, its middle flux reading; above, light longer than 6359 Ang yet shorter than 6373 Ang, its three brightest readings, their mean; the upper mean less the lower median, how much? 0.23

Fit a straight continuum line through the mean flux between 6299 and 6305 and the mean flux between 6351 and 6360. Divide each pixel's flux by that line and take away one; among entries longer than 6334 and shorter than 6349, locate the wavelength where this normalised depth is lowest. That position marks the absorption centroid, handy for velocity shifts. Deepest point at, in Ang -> 6346.33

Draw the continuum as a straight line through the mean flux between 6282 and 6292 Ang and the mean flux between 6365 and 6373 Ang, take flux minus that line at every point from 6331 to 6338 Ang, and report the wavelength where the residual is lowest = 6337.57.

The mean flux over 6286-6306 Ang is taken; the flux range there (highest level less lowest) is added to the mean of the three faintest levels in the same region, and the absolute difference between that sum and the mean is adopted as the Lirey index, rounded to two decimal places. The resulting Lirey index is 0.29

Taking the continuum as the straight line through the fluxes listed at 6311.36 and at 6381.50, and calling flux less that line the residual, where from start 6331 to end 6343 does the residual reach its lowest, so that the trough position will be 6339.03 Ang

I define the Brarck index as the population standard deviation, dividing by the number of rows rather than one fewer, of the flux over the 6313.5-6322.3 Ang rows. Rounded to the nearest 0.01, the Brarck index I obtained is 0.20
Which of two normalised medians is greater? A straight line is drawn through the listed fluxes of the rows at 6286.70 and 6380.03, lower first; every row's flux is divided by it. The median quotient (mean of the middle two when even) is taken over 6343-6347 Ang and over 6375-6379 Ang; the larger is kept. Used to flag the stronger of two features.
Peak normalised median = 1.01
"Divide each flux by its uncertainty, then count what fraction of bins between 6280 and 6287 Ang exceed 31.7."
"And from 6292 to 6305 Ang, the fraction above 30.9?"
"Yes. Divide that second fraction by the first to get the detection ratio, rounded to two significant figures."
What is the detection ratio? 0.83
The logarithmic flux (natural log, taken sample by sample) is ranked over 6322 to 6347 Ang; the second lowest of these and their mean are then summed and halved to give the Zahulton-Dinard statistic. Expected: 1.85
